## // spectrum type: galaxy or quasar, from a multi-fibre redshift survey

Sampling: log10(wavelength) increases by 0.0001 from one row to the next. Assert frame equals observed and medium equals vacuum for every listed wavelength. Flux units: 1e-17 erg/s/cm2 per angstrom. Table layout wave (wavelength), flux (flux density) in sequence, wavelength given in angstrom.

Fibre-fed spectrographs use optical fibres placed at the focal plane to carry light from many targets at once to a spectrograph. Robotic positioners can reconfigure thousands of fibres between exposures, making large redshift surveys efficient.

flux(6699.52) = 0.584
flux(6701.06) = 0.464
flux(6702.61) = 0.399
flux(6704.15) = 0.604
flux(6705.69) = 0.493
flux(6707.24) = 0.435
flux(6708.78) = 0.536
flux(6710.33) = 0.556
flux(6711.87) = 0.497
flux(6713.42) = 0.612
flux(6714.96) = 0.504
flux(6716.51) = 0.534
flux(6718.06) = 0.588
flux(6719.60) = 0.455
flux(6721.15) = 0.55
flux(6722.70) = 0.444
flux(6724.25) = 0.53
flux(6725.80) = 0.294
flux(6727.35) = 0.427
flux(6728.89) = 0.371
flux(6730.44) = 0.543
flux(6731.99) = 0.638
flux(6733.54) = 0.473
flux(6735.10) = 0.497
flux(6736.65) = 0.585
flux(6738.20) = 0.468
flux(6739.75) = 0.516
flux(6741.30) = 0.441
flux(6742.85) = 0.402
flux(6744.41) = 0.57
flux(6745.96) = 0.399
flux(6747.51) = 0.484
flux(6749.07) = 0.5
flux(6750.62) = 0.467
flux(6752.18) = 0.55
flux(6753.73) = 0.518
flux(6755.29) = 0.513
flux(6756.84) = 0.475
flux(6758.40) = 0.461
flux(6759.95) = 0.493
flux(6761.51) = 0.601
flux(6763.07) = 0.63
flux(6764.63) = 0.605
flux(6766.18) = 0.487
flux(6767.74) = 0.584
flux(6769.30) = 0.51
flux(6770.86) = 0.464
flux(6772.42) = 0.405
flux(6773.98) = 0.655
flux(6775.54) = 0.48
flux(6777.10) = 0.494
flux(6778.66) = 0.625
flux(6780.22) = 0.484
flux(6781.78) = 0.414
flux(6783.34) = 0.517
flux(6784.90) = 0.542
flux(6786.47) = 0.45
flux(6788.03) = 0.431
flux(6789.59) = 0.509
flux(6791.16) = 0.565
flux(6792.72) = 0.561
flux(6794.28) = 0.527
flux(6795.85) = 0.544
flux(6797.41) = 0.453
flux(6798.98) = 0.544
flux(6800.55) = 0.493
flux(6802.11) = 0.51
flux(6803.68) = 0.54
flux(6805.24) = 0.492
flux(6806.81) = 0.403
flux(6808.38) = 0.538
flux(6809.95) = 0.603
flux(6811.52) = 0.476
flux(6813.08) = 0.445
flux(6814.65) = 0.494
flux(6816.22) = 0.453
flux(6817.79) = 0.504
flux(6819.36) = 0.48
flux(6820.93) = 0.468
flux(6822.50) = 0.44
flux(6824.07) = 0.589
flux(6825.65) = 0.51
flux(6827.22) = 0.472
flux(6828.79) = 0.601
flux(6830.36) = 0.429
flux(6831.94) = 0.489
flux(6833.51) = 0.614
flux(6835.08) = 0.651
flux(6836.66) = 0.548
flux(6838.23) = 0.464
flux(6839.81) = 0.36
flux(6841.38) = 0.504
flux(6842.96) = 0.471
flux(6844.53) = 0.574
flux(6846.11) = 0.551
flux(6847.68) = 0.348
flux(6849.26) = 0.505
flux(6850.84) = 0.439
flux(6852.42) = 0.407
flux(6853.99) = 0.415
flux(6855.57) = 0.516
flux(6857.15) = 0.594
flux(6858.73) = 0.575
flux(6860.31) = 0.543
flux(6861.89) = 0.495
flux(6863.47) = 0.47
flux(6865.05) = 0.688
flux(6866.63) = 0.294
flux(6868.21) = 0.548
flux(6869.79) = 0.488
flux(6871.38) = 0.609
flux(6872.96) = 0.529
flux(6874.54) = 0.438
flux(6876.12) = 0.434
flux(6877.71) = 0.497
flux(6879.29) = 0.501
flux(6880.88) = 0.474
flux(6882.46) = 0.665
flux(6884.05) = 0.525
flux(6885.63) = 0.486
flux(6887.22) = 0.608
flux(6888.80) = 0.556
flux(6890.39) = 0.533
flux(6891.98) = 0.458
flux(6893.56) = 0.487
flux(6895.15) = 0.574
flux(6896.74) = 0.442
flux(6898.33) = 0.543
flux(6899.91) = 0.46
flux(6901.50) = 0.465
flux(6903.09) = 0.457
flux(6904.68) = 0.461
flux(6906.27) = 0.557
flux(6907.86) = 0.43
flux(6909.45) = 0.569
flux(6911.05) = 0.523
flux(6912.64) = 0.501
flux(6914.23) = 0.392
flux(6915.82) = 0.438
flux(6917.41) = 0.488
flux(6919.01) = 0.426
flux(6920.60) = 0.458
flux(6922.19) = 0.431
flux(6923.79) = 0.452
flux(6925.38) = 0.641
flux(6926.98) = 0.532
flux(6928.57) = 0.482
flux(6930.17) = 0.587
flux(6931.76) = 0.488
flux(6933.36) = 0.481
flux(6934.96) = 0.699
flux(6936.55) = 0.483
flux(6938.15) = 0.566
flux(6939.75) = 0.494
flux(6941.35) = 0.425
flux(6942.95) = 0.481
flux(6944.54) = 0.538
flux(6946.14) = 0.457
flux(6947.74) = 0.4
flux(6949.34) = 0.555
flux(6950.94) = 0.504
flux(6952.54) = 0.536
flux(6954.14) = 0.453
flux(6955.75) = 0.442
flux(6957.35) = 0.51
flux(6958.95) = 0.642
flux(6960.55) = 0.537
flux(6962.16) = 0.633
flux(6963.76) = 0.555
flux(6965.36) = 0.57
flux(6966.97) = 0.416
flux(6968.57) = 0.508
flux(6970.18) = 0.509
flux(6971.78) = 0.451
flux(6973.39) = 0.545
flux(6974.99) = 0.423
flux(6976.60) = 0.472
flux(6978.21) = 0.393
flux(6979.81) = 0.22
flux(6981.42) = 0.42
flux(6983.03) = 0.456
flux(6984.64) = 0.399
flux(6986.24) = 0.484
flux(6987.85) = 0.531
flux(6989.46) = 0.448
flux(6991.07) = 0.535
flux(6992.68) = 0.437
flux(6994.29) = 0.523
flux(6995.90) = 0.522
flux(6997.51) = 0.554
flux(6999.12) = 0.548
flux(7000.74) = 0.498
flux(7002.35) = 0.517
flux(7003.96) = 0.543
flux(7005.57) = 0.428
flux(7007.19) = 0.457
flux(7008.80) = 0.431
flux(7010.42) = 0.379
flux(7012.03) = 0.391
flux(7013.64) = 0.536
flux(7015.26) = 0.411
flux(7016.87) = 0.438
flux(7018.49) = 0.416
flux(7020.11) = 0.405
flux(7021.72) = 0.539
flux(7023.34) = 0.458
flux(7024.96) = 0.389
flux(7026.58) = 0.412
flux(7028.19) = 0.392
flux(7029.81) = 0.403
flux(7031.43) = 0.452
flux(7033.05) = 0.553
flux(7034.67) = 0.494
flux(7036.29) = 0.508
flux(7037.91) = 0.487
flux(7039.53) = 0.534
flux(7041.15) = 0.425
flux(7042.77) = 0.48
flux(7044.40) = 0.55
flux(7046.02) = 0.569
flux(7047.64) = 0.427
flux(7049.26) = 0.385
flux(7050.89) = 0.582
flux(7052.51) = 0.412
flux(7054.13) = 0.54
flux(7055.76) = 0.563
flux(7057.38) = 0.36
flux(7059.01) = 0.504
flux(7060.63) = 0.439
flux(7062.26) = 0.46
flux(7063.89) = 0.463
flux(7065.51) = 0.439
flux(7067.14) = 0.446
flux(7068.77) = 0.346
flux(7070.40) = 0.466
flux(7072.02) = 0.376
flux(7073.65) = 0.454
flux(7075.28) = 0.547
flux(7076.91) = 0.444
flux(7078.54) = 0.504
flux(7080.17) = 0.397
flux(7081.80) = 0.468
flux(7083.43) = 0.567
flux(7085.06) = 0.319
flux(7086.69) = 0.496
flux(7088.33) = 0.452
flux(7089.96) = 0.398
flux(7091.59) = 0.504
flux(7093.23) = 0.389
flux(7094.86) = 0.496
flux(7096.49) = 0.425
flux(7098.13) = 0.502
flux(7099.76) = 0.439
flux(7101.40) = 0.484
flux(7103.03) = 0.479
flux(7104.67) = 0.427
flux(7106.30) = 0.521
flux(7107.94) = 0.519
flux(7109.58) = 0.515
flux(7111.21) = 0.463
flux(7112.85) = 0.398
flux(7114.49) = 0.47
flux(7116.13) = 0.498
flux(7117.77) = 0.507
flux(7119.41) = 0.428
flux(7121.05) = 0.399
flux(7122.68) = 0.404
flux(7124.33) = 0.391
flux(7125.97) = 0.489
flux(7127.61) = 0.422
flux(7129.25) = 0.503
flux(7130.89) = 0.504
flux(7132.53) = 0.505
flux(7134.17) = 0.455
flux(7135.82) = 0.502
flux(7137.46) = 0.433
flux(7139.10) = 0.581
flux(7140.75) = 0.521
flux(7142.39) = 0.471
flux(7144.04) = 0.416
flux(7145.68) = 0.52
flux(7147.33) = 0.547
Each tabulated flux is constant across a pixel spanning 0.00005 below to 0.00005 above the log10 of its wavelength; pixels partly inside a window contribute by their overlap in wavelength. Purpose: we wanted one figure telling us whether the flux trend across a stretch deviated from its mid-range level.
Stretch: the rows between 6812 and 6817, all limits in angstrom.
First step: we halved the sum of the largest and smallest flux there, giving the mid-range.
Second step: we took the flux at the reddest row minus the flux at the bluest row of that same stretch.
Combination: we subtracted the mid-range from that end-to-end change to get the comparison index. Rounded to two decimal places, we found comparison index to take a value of -0.46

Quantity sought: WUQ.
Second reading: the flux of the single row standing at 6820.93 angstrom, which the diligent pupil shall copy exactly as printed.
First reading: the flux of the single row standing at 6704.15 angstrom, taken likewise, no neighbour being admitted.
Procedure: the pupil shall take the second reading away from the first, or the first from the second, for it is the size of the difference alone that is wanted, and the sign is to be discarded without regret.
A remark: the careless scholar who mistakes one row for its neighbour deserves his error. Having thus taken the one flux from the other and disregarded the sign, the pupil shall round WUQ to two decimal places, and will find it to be 0.14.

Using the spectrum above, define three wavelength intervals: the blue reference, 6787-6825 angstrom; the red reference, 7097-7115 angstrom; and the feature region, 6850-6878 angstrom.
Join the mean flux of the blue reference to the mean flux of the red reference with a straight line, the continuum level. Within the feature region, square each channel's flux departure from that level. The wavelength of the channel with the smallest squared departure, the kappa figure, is 6877.71 angstrom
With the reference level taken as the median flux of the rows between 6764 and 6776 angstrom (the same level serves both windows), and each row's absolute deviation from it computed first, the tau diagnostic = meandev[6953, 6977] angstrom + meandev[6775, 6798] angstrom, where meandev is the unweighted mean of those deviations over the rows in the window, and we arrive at 0.103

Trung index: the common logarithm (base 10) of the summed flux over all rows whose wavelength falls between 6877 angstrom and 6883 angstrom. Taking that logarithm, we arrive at 0.33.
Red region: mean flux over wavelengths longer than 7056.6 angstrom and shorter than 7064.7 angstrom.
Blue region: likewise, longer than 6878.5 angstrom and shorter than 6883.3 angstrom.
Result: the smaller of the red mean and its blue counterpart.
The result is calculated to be 0.445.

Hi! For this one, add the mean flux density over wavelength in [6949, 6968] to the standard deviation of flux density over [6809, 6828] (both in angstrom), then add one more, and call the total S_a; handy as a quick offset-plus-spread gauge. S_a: 1.58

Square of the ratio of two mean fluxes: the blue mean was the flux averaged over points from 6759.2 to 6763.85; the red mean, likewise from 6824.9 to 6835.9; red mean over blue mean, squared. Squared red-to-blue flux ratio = 0.88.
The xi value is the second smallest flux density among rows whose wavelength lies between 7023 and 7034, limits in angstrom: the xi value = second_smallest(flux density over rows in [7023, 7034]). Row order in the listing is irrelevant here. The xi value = 0.392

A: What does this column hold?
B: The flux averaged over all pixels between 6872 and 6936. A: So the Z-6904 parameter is 0.504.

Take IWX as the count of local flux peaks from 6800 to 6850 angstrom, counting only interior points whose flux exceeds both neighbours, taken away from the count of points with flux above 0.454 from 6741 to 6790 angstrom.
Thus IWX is 16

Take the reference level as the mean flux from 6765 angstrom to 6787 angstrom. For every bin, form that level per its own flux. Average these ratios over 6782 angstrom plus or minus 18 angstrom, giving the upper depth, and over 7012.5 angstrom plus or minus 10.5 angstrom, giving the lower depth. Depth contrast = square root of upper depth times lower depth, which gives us 1.07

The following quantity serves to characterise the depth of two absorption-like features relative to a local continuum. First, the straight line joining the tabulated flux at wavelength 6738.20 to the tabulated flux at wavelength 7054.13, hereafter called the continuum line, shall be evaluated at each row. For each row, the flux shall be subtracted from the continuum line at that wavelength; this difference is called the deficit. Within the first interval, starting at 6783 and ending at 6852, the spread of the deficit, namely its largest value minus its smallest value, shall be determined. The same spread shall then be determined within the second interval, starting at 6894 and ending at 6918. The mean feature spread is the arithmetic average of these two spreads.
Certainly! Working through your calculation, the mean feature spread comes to 0.25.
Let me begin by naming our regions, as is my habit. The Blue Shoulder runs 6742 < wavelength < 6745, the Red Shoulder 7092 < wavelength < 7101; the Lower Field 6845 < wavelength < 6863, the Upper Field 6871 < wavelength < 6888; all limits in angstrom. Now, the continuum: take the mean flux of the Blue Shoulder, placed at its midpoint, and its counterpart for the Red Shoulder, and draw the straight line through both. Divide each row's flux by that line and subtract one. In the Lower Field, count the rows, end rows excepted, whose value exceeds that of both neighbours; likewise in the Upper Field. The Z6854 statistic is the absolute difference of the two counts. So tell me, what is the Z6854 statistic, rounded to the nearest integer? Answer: 0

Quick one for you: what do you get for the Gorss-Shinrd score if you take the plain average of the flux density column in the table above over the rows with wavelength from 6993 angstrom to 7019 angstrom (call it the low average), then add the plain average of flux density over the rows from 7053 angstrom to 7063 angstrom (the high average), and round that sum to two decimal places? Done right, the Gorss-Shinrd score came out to 0.95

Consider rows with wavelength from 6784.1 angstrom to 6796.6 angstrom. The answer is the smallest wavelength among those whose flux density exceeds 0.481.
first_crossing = 6784.90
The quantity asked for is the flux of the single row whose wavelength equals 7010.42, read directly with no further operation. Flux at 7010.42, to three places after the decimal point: 0.379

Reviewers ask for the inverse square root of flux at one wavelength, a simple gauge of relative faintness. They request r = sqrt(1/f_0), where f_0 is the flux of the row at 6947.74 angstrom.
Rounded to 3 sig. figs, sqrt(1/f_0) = 1.58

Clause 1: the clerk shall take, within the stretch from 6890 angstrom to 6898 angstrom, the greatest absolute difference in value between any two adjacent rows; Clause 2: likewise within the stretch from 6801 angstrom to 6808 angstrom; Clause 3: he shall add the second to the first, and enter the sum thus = 0.221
